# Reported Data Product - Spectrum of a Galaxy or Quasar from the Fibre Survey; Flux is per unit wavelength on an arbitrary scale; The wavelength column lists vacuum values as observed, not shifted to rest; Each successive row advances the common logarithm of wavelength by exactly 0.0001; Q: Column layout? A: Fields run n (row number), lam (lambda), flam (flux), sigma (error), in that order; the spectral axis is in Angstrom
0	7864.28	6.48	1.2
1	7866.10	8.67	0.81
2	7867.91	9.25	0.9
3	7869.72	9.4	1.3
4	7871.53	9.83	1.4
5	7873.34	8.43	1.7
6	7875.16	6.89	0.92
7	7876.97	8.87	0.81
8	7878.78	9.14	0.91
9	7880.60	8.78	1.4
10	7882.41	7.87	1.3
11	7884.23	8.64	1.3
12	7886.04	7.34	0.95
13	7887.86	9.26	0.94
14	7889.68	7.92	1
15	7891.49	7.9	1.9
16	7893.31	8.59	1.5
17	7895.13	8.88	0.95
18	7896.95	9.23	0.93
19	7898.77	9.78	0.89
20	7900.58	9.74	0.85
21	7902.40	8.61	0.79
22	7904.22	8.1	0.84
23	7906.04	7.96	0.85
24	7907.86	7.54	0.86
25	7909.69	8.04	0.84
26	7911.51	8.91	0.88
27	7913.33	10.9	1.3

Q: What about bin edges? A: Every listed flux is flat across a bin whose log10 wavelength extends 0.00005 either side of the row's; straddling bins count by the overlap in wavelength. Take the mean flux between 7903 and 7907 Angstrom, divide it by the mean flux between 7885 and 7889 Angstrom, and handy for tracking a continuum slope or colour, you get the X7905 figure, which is 0.97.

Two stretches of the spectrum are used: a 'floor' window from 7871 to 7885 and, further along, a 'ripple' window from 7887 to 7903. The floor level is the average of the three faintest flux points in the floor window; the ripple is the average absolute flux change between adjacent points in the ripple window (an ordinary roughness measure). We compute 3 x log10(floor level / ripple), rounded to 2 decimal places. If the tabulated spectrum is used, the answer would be 3.44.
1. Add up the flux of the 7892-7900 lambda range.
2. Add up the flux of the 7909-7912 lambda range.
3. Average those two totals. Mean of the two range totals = 26.7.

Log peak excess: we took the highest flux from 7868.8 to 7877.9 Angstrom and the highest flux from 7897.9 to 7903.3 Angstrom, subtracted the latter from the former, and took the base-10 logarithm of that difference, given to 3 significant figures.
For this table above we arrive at -1.30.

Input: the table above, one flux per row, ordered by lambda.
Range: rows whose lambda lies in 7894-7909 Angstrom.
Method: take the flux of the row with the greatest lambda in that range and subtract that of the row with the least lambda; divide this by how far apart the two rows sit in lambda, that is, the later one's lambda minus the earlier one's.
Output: -0.11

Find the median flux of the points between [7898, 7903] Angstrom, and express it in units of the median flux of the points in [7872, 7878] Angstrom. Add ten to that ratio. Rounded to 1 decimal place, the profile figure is 11.2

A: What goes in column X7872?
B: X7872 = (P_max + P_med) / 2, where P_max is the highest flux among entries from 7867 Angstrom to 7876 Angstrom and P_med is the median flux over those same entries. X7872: 9.54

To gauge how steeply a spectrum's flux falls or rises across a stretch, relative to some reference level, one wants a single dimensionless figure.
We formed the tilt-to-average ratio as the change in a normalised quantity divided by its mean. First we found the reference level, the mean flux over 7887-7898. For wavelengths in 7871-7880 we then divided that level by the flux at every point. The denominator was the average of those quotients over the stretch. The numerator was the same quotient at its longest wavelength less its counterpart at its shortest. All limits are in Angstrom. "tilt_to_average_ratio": 0.065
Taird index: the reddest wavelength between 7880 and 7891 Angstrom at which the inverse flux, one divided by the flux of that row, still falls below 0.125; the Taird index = 7887.86 Angstrom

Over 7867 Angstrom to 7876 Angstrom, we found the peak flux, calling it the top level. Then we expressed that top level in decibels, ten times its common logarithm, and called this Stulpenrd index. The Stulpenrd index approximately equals 9.926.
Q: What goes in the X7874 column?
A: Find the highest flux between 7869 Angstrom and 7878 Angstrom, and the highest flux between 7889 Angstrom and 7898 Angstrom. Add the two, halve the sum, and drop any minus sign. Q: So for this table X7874 9.53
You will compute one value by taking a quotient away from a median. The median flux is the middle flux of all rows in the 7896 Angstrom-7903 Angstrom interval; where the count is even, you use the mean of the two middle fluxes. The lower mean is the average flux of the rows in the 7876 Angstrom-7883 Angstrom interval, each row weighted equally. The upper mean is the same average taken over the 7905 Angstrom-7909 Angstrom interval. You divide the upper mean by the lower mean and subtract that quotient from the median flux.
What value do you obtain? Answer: 8.59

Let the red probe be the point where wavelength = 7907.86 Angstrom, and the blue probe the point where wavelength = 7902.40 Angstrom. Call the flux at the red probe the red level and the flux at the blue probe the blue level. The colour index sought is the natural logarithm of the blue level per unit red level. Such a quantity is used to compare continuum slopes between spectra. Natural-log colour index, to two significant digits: 0.13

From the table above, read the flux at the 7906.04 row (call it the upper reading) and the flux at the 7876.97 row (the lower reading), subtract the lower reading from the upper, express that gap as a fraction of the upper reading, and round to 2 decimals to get -0.11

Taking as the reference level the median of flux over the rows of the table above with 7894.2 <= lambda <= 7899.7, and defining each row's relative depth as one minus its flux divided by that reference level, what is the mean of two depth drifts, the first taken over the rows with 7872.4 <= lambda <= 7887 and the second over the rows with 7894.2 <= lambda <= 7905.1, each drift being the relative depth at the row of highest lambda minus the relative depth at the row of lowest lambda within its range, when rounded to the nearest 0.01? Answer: 0.10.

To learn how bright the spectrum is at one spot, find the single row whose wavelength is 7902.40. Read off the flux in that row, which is 8.61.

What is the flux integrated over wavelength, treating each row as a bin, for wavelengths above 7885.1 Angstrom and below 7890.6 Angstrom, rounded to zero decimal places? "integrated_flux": 45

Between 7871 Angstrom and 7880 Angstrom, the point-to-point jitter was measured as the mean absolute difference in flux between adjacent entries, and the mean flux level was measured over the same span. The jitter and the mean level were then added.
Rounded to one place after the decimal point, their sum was 9.9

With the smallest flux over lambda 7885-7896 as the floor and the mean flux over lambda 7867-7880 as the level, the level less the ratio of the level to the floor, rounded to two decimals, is 7.63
